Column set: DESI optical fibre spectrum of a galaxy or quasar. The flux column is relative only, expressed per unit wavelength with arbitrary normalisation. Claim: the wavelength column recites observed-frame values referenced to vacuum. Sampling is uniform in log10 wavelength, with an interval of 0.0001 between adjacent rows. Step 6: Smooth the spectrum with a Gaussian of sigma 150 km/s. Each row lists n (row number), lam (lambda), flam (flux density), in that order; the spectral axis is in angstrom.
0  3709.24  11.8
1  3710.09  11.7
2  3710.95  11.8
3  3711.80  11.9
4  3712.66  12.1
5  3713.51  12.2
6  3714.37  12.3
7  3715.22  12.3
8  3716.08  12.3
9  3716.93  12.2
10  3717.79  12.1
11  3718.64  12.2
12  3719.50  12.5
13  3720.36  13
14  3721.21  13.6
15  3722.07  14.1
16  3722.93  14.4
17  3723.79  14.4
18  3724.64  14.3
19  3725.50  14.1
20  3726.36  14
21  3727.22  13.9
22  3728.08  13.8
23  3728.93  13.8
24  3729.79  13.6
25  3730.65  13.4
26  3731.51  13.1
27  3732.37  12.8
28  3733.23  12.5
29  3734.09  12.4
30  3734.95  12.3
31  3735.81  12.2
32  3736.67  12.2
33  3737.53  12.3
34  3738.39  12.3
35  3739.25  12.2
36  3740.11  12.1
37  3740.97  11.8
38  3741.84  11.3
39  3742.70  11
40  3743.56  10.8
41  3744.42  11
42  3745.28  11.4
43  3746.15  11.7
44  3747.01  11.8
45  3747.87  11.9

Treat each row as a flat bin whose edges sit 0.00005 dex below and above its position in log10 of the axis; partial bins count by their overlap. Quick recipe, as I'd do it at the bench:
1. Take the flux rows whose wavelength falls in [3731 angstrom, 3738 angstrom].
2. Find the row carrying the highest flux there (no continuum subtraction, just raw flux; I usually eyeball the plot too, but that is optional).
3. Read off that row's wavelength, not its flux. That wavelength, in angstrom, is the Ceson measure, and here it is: 3731.51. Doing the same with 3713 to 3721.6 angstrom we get 3721.21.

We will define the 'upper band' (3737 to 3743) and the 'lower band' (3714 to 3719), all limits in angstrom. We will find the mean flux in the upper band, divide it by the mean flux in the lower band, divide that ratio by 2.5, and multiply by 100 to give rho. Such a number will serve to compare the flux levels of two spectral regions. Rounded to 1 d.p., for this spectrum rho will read 38.8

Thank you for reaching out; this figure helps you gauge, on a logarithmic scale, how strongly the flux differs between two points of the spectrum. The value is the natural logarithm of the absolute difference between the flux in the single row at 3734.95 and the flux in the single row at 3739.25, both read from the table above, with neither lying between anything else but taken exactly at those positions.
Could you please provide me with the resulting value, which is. -2.3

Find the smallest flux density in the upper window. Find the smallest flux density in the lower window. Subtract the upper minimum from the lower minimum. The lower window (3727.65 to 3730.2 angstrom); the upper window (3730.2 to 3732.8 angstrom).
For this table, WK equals 0.8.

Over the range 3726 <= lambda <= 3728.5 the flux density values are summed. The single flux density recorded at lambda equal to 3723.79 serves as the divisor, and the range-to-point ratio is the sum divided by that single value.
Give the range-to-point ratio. 2.9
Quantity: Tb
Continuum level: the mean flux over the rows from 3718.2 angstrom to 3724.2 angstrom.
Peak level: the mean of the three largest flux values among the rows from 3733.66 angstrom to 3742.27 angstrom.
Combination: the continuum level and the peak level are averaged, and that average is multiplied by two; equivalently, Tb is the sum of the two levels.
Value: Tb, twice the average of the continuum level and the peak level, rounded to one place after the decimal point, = 25.8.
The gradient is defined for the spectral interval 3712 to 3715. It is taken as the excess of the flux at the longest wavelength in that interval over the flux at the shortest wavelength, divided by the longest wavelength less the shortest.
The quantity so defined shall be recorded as 0.12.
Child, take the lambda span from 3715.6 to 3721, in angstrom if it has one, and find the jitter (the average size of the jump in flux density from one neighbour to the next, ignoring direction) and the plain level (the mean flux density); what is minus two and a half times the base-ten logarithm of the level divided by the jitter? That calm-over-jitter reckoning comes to -4.38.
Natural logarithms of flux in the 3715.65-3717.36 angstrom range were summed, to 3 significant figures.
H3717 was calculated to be 5.01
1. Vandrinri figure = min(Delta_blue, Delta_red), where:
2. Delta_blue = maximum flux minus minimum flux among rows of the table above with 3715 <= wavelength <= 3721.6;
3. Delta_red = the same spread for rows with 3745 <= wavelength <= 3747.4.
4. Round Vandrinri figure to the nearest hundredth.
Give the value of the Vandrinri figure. 0.40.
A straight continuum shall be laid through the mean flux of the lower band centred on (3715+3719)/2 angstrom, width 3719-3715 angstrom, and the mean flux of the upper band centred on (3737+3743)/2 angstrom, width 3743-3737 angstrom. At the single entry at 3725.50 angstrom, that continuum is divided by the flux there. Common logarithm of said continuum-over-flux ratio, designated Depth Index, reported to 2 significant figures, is -0.067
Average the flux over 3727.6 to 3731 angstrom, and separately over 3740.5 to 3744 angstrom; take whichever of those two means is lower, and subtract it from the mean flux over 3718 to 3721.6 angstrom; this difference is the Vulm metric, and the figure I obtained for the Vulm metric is 1.6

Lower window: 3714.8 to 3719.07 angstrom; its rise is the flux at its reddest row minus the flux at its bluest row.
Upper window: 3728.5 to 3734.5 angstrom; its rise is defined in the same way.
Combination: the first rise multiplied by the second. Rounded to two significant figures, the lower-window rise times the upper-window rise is 0.14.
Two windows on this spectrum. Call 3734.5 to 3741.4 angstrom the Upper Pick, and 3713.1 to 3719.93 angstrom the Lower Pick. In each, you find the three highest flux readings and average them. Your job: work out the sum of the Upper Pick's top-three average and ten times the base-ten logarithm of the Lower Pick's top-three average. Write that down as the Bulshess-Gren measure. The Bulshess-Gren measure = 23.2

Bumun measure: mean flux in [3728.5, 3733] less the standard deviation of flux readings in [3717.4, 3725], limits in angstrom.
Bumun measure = 12.4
